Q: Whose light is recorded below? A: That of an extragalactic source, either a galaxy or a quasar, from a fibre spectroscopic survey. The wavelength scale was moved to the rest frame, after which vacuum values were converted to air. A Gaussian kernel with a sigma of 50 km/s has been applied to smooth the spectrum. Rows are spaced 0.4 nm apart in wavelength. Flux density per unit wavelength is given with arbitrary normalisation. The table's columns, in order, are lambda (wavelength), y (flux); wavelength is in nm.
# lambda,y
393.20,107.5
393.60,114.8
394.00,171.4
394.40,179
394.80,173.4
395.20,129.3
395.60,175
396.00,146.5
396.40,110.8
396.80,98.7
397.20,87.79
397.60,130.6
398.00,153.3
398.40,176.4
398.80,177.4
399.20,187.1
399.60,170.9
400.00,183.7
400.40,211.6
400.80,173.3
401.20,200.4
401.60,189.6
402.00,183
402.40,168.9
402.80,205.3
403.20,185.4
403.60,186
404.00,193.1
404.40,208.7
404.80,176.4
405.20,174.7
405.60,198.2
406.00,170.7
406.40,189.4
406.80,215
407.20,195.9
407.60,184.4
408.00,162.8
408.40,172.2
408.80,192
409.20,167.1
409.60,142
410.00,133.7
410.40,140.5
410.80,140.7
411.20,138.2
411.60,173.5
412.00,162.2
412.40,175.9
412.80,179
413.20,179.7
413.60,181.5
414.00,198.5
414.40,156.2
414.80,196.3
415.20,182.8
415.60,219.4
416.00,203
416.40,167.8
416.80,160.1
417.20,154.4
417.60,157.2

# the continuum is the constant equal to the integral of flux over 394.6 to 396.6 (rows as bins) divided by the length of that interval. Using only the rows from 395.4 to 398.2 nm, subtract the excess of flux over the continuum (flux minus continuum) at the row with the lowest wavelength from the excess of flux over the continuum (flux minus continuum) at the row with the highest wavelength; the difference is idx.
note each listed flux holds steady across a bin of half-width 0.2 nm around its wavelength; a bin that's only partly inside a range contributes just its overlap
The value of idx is -22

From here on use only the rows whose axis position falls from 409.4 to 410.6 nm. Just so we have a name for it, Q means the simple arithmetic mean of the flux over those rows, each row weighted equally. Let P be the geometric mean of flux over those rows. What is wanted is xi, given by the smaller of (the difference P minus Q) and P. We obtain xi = -0.05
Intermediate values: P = 139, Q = 139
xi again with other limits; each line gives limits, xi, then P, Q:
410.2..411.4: 0.00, 140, 140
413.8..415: -1.09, 183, 184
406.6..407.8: -0.40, 198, 198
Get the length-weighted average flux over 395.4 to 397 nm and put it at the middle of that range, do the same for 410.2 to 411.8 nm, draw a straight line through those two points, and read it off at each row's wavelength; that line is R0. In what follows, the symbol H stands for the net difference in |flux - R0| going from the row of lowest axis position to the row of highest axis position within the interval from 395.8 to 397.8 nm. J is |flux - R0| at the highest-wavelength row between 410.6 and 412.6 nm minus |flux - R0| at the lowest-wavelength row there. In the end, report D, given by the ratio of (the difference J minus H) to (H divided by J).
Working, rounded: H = -10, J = 19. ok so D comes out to -53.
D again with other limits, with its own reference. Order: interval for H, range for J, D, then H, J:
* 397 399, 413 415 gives -70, -4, 15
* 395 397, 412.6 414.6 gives 43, 32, -24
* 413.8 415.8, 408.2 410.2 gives 22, 19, -13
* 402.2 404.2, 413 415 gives -5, 23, 15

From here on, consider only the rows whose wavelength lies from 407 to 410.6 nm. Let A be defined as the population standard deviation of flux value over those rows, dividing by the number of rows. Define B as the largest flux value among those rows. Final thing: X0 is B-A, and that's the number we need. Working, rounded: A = 22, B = 195.9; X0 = 174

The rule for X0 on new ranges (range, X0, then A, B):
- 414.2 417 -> 197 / 22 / 219.4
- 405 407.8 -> 201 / 14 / 215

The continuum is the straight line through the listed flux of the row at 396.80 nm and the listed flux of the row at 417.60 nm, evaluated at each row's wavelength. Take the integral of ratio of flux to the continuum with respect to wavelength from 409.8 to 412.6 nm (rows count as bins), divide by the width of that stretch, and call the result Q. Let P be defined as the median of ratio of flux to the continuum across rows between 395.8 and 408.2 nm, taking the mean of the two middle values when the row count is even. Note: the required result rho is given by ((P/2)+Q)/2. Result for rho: 0.94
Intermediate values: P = 1.58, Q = 1.09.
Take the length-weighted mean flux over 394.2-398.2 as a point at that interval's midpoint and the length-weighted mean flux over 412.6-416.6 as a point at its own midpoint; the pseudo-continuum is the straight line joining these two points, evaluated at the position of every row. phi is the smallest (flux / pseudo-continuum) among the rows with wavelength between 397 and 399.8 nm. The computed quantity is 0.62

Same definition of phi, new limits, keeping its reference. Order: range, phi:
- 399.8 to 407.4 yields 1.04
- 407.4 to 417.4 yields 0.77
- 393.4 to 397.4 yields 0.62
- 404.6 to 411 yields 0.77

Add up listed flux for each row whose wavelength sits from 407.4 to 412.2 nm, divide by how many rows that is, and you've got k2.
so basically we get 159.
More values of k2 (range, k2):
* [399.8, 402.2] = 190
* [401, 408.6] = 187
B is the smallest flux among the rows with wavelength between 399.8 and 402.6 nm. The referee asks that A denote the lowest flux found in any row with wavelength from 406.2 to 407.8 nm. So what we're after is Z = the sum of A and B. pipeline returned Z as 353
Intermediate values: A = 184.4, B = 168.9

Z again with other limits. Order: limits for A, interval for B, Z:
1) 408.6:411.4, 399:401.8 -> 305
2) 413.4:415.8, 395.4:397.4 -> 244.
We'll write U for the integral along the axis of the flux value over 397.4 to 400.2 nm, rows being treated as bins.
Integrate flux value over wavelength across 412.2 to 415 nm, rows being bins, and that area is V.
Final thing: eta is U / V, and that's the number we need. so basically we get 0.93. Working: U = 472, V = 507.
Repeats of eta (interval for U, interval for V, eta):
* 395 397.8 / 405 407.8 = 0.66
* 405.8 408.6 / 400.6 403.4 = 0.99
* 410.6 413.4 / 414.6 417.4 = 0.90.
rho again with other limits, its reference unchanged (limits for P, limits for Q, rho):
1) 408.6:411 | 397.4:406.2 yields 1.07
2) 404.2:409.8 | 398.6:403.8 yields 1.20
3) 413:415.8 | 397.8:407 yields 1.13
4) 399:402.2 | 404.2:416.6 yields 1.07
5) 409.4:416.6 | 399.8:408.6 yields 1.09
